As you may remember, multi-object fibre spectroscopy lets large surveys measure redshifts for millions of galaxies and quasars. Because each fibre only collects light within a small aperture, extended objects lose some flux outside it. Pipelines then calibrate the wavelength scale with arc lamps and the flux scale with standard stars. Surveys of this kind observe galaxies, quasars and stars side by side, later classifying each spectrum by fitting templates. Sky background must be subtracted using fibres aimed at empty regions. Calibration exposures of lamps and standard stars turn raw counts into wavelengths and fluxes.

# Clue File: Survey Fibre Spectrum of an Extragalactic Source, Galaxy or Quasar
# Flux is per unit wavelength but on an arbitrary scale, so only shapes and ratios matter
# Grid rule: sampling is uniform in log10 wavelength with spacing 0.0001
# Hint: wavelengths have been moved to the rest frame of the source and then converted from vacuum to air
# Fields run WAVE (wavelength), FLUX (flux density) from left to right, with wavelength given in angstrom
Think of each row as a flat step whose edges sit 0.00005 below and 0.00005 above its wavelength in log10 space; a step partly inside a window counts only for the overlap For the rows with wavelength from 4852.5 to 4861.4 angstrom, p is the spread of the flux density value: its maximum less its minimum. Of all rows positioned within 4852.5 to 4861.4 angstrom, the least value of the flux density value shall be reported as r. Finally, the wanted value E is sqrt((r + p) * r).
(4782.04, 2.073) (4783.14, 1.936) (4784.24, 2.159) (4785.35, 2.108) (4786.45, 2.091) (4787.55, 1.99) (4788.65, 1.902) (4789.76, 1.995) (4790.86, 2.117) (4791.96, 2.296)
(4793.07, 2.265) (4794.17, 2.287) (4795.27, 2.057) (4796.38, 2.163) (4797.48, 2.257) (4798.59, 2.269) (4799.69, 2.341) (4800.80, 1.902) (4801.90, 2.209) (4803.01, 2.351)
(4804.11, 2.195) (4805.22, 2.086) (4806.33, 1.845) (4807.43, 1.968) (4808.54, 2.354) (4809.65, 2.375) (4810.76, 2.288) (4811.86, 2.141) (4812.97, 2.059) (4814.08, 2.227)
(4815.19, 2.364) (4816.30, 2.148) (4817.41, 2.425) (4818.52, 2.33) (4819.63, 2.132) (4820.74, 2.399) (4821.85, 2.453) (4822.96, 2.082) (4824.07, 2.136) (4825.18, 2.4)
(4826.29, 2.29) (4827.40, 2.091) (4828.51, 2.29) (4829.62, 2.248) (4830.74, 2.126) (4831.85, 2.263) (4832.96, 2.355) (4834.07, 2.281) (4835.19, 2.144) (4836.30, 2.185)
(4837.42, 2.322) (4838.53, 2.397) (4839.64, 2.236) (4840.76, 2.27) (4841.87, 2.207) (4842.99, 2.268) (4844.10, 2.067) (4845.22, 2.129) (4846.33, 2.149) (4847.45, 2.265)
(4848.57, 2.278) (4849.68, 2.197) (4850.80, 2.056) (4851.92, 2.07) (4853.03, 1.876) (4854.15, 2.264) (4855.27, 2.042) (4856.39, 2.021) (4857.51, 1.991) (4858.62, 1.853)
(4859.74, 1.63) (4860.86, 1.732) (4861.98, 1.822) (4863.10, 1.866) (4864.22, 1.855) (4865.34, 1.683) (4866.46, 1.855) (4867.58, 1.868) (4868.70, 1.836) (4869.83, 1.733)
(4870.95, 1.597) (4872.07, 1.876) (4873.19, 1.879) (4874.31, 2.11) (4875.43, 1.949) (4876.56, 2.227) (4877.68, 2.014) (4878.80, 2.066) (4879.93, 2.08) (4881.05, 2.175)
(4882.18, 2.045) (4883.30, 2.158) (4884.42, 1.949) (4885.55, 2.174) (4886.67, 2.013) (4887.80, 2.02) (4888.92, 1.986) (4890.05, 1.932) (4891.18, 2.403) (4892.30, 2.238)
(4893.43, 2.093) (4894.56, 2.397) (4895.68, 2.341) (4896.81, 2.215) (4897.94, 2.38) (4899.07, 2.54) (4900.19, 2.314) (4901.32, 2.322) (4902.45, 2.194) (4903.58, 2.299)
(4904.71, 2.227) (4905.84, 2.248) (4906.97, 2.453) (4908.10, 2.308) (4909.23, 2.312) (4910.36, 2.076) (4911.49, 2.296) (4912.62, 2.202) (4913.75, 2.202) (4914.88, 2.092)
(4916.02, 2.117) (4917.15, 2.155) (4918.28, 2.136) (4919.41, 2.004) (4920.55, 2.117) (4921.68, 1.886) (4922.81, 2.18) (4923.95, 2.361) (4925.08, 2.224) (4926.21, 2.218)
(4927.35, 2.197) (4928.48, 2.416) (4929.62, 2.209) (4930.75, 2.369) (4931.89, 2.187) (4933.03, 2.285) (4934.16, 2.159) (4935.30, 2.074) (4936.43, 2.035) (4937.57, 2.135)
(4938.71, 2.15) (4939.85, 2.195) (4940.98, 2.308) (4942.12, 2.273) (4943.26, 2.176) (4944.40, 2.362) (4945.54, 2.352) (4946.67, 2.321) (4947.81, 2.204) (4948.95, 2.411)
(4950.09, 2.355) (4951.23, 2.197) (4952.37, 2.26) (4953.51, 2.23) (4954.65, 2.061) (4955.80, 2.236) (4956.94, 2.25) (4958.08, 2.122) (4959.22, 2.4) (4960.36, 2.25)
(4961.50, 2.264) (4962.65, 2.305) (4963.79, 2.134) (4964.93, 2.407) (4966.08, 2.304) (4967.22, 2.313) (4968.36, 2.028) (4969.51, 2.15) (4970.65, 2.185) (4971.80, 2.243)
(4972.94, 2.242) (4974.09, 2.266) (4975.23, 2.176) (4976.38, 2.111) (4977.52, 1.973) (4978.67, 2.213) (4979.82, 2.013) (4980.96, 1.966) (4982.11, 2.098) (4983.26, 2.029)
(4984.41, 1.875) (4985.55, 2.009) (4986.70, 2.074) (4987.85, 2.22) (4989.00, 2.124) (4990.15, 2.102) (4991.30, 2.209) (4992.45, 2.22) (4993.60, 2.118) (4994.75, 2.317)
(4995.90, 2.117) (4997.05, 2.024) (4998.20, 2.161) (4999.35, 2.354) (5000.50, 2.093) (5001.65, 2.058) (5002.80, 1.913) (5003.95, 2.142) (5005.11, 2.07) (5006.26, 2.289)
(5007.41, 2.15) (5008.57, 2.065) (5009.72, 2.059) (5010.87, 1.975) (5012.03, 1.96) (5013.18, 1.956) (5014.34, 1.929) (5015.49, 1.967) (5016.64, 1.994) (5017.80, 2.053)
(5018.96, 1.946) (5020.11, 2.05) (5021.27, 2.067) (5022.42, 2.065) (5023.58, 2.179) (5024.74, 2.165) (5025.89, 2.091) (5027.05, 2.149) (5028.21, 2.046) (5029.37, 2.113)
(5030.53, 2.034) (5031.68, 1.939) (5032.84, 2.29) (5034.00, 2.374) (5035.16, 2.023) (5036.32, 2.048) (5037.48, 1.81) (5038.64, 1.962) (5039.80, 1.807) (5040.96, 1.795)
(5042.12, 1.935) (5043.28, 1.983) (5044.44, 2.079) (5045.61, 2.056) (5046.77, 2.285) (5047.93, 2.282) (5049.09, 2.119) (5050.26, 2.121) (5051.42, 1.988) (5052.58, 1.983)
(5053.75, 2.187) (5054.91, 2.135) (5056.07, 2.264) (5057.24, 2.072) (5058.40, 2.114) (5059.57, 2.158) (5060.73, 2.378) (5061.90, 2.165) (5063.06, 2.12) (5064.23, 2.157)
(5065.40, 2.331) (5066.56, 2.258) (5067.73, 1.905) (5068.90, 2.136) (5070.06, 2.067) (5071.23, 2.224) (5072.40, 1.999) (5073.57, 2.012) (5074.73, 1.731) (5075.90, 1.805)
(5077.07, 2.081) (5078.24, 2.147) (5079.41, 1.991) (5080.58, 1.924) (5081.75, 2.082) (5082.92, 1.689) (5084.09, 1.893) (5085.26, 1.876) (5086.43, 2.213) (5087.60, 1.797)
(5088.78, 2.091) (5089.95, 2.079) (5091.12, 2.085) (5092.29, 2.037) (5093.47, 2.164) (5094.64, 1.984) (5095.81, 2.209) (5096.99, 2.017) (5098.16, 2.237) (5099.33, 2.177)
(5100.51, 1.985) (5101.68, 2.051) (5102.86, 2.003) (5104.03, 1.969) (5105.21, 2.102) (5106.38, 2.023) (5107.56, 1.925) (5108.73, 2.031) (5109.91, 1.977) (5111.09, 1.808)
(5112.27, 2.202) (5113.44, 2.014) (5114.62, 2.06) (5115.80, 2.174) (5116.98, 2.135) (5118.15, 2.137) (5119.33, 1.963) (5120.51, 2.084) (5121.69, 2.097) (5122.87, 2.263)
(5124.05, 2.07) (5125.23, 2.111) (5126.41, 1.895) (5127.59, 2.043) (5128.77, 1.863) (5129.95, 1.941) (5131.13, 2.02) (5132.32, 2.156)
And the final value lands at 1.92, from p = 0.63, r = 1.63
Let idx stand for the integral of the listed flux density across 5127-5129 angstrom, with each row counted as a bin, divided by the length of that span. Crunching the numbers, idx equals 1.97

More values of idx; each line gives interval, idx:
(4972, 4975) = 2.25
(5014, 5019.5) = 1.98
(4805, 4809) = 2.05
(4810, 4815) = 2.20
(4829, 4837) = 2.23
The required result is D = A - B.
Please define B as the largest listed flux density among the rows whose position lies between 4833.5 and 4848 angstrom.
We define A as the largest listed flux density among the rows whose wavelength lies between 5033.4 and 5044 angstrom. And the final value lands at -0.02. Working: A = 2.374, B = 2.397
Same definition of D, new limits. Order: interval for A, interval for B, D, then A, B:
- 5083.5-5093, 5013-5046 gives -0.16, 2.213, 2.374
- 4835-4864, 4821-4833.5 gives -0.06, 2.397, 2.453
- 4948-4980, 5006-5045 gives 0.04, 2.411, 2.374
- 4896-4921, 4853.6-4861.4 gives 0.28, 2.54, 2.264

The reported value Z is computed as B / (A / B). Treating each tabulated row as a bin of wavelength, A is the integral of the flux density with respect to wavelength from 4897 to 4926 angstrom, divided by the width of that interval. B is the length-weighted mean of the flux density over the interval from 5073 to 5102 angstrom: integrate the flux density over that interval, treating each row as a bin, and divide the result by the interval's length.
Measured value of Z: 1.8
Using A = 2.23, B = 2.01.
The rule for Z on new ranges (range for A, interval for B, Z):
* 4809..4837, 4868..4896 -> 1.9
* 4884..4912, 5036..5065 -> 1.9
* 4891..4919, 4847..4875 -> 1.6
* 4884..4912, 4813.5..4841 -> 2.3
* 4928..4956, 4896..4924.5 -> 2.2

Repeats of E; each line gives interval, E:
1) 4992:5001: 2.18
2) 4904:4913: 2.26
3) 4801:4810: 2.09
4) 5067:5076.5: 1.96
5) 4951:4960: 2.22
